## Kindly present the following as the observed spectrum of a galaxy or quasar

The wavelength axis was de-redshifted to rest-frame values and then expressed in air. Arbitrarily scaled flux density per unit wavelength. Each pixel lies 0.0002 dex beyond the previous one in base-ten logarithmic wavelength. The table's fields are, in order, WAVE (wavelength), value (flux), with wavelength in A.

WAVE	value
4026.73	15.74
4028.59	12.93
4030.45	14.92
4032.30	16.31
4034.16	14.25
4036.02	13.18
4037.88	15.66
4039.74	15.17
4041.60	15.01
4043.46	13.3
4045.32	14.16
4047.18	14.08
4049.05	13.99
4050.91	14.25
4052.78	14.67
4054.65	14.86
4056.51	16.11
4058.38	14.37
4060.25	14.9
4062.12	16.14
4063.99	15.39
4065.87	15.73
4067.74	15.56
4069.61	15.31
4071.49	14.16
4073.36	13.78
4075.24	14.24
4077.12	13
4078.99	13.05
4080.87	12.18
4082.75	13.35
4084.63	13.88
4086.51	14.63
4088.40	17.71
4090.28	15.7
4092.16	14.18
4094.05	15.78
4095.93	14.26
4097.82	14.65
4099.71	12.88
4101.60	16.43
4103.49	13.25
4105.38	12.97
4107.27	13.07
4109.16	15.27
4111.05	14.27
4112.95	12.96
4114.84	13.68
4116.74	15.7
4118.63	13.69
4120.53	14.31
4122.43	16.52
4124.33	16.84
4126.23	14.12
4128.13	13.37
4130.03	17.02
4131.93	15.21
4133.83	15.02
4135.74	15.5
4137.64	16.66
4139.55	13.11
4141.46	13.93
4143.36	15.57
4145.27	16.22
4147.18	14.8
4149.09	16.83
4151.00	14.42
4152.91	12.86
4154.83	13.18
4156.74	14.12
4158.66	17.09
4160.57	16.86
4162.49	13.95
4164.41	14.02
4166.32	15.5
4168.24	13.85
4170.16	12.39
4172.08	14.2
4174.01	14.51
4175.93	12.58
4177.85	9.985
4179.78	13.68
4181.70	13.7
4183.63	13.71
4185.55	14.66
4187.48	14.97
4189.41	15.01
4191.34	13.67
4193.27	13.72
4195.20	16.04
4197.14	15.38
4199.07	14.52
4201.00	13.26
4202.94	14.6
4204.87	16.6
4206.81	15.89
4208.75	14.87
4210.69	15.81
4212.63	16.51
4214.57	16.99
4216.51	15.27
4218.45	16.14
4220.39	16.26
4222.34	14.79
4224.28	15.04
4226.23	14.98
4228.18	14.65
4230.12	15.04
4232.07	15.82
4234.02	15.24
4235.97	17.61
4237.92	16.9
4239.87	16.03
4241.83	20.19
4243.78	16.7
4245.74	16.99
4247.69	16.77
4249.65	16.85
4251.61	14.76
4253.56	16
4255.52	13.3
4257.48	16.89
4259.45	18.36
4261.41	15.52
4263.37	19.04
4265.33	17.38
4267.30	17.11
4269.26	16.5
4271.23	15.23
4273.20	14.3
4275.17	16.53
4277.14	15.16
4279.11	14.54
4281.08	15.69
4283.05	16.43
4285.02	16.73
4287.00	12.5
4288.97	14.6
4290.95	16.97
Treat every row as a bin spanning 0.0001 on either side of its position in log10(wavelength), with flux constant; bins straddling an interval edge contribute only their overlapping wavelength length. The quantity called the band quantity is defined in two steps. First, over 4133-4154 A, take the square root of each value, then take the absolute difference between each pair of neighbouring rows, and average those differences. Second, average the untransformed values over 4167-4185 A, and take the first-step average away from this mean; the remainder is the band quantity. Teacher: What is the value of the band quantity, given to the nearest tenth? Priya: 13.0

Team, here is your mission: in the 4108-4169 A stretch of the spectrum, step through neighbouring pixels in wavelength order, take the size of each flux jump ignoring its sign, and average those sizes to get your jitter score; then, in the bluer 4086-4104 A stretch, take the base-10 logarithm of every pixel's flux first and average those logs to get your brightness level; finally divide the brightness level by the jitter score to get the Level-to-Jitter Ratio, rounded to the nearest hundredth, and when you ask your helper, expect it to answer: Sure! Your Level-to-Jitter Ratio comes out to 0.80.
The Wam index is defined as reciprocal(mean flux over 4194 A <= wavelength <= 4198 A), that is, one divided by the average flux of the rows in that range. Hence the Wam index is 0.064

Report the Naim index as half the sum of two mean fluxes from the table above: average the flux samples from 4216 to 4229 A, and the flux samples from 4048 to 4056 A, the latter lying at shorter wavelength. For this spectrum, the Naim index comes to 14.9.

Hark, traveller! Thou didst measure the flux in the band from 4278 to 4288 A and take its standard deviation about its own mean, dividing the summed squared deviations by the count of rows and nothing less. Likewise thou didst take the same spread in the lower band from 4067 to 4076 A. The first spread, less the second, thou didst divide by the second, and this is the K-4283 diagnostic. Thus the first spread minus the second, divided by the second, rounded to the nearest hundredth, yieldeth 1.21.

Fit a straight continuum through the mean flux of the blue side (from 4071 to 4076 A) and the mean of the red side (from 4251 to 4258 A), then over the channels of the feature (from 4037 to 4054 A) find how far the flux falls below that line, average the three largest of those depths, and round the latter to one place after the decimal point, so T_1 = 0.1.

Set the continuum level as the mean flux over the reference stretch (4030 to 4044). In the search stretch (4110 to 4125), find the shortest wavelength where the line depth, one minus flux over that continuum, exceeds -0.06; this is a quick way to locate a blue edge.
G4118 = 4111.05 A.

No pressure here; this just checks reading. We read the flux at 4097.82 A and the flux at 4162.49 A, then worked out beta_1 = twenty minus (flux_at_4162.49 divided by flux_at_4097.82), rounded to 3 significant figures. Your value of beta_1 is 19.0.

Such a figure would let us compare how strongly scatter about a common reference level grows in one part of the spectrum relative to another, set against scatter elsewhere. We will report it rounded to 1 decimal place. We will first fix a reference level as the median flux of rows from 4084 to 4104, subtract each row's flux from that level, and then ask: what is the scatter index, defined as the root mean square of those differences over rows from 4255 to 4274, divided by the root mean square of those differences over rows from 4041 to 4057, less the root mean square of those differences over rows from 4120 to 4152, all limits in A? 1.8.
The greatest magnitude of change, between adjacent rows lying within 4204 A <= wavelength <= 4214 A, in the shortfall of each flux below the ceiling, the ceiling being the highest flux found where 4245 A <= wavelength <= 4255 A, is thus 1.0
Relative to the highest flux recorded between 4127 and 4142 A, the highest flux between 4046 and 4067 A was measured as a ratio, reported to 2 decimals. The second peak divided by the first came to 0.95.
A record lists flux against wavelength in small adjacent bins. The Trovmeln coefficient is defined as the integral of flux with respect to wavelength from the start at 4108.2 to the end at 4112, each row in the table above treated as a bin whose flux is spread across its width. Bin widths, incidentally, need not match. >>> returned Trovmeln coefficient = 56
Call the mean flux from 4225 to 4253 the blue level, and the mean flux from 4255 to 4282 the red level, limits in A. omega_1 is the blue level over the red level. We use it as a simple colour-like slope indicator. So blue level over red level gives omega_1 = 1.01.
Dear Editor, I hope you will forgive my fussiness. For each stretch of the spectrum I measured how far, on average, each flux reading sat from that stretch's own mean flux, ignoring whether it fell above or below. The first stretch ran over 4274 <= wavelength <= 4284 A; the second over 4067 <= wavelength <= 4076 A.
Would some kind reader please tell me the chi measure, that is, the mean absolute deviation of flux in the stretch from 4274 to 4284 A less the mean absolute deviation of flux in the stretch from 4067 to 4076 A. 0.0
